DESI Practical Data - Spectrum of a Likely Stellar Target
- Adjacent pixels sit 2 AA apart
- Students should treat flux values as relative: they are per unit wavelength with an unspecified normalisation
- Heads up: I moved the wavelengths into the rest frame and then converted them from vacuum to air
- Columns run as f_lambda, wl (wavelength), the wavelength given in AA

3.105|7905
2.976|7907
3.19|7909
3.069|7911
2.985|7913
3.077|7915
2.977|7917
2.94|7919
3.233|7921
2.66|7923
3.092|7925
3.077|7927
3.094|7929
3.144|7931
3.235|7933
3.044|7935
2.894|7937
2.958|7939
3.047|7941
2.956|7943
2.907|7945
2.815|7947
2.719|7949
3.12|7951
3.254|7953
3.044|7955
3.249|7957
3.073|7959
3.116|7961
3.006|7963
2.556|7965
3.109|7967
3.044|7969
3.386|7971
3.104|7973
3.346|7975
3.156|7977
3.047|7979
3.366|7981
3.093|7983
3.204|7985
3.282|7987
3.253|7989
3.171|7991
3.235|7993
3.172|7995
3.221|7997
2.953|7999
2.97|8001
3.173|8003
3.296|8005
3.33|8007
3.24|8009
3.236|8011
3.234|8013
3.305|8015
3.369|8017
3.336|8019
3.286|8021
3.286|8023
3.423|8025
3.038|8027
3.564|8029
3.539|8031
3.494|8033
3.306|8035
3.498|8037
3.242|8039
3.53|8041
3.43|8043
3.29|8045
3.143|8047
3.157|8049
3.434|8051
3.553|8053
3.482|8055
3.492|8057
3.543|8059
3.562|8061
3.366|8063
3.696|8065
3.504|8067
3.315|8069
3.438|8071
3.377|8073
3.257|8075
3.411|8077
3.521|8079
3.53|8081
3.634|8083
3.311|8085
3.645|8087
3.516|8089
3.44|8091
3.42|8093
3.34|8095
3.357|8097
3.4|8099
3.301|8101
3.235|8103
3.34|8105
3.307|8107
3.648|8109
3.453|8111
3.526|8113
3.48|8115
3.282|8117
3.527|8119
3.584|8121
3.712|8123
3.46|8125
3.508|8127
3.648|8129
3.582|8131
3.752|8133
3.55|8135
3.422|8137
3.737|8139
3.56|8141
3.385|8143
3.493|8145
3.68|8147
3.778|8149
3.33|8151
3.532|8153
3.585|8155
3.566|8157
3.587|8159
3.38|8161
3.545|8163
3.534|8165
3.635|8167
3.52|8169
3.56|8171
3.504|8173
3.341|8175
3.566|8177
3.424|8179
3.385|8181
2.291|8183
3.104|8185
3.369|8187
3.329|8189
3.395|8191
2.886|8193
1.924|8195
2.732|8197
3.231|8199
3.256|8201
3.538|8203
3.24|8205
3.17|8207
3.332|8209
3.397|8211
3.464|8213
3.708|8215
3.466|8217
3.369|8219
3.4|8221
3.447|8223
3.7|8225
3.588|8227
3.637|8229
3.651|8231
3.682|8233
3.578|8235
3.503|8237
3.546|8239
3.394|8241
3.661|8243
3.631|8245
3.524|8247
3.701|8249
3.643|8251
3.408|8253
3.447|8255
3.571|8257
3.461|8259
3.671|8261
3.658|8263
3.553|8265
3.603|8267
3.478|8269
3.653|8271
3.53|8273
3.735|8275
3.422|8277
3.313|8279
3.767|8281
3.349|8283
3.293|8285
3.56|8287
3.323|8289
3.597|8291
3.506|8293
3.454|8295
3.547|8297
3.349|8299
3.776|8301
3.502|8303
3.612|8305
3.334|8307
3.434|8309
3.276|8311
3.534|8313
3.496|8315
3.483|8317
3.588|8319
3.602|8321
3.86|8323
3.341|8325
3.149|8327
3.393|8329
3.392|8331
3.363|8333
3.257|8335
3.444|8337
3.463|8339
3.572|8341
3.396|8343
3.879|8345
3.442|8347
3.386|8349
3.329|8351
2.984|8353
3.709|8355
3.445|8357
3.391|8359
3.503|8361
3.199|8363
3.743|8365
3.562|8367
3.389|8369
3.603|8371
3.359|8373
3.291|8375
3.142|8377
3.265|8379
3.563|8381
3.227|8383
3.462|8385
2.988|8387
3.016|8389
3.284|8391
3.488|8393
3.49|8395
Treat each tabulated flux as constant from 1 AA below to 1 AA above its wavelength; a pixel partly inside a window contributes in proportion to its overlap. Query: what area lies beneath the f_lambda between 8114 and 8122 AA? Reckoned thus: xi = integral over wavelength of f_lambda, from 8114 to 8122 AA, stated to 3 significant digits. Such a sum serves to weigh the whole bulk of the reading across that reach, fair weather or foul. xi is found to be 27.7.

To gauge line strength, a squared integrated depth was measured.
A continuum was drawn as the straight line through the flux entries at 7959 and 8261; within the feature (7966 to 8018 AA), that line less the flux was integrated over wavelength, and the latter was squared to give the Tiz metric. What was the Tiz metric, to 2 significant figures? 12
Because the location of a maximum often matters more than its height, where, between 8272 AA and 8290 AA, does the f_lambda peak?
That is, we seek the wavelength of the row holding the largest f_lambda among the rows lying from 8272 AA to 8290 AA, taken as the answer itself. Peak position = 8281 AA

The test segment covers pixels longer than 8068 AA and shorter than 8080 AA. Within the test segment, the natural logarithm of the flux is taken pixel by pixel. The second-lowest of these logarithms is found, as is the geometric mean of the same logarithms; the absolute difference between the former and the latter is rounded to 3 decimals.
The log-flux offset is 0.021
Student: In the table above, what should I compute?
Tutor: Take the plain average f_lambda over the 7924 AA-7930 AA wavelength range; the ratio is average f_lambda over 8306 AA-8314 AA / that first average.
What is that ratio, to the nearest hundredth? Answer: 1.10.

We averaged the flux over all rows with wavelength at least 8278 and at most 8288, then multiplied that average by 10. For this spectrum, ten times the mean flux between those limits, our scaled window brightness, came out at 35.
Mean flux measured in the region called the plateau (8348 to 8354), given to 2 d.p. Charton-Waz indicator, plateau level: 3.23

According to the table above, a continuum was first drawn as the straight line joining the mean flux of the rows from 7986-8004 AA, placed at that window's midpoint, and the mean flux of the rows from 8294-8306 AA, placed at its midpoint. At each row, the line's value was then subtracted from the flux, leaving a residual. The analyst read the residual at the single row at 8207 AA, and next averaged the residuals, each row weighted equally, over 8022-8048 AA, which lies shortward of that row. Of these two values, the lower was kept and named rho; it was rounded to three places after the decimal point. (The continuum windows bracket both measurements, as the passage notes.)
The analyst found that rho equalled -0.254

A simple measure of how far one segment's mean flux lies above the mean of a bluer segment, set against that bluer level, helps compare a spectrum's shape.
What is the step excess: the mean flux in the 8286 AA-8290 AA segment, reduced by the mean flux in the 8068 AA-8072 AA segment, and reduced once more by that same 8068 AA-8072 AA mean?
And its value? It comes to -3.31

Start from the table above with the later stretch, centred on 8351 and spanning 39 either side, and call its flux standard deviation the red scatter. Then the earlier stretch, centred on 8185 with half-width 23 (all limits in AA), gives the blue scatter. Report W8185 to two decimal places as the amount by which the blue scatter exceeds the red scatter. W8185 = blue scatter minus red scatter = 0.21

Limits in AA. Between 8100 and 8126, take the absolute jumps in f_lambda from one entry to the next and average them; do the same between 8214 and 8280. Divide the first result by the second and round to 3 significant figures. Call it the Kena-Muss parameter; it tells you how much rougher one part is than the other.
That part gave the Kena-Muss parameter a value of 1.21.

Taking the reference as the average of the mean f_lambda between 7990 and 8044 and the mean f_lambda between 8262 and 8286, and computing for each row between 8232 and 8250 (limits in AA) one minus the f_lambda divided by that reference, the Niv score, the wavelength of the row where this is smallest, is 8249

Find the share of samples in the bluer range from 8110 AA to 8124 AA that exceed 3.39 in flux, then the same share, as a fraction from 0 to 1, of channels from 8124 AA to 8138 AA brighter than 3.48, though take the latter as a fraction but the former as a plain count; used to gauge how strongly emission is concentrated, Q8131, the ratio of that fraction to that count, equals 0.12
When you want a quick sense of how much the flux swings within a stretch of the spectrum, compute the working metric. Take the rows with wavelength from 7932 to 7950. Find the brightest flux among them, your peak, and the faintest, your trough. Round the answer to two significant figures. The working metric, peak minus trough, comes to 0.52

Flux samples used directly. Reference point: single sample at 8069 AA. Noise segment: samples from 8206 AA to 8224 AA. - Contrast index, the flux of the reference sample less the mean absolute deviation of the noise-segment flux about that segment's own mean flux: 3.22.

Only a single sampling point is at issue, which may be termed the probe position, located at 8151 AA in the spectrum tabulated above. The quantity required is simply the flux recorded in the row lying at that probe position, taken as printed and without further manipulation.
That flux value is 3.33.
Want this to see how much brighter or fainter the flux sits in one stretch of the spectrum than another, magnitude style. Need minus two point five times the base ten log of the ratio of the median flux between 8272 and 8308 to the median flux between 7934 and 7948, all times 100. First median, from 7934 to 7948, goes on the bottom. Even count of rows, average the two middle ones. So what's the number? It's -18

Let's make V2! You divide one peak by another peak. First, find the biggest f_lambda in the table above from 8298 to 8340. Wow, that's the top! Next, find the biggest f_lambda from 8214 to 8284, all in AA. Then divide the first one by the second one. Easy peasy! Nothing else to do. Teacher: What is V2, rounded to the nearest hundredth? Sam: 1.02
